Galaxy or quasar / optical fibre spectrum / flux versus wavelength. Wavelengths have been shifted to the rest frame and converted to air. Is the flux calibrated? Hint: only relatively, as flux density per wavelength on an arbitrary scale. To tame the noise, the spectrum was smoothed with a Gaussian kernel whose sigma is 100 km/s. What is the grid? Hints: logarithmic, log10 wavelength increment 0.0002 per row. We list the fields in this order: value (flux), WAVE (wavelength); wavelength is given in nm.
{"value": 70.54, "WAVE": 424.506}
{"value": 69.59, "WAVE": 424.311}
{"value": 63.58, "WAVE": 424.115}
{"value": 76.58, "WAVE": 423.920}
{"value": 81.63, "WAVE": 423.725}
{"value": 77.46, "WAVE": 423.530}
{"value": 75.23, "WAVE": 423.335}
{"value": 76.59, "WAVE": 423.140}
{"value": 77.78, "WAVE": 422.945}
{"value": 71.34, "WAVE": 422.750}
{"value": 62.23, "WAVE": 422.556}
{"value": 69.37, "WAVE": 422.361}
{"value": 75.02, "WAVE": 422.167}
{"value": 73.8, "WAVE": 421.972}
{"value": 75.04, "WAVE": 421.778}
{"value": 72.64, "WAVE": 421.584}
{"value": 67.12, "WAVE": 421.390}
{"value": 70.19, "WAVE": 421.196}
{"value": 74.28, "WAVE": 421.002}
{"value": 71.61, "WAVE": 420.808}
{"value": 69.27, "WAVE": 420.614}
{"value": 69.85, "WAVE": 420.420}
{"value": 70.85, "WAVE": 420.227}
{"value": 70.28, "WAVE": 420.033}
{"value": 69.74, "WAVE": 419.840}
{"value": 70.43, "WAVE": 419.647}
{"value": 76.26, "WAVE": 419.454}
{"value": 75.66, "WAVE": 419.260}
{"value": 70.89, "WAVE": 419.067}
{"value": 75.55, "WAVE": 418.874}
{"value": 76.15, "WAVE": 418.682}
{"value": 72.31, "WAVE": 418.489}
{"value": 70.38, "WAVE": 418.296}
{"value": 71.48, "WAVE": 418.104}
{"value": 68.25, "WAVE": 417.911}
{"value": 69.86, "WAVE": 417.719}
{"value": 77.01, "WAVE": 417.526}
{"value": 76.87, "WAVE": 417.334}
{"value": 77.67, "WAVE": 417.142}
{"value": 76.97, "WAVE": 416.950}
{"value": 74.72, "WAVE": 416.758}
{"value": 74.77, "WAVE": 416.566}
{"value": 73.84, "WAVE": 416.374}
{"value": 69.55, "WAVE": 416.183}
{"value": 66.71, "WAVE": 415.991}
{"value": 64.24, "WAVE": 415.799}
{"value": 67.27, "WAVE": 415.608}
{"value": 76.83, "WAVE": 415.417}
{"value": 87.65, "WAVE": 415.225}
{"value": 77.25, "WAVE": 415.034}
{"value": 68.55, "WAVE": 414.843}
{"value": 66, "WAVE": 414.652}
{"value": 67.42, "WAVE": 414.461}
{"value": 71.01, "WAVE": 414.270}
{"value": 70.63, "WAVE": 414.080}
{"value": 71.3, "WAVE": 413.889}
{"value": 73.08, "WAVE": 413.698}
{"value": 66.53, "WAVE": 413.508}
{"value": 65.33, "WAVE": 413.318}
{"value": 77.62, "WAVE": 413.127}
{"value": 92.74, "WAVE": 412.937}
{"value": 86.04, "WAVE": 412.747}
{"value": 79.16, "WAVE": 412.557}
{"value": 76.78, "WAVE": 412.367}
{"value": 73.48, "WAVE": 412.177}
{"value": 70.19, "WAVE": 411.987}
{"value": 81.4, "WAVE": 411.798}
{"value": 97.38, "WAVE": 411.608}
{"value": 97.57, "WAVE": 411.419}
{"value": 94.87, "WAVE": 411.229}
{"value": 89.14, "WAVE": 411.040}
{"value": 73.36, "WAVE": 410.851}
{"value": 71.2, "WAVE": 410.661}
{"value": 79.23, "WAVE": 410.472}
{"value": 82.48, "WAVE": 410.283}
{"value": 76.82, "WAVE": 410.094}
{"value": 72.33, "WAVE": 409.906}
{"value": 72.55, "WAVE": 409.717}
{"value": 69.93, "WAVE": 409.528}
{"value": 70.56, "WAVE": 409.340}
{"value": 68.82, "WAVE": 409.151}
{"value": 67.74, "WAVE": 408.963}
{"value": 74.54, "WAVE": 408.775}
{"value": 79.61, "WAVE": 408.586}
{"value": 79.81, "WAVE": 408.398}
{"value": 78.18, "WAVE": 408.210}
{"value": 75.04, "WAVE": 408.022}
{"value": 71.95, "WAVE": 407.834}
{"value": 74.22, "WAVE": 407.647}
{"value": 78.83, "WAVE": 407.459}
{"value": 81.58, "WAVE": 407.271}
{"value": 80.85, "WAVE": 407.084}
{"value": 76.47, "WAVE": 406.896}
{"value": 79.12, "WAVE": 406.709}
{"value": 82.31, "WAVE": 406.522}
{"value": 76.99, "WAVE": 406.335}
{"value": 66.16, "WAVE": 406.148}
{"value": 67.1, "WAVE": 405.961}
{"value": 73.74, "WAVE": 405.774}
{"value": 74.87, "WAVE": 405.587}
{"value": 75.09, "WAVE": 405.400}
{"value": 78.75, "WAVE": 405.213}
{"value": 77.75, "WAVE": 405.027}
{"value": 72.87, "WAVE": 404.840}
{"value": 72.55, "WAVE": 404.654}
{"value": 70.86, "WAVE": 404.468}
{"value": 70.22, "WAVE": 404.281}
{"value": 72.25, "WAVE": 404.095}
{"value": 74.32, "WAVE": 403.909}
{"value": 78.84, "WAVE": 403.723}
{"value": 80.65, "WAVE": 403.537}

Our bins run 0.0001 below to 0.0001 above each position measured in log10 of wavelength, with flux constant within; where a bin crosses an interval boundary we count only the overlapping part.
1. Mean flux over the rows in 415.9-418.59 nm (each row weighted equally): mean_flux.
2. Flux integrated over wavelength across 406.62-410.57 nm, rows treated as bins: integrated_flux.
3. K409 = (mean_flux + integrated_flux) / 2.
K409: 186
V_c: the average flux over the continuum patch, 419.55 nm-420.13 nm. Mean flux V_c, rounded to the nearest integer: 70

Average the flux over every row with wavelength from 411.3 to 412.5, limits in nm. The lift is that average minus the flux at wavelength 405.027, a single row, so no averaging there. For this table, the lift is 5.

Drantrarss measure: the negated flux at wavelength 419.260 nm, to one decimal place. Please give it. -75.7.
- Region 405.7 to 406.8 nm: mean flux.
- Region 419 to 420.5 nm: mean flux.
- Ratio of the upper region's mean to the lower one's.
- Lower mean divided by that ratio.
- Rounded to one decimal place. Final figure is 76.8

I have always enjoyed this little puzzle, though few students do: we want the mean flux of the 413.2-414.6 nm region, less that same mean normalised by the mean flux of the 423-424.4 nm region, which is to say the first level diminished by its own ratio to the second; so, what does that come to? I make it 68.4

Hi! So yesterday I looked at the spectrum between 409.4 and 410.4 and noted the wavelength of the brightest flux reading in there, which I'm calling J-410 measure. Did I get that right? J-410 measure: 410.283 nm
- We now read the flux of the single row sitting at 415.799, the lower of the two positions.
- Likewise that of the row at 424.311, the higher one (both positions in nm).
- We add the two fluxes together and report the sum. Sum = 134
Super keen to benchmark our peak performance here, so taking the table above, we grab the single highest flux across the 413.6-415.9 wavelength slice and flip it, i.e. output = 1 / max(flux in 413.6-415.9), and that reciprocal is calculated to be 0.0114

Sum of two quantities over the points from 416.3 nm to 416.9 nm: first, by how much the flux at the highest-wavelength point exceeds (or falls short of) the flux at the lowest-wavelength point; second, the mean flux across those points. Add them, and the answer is 75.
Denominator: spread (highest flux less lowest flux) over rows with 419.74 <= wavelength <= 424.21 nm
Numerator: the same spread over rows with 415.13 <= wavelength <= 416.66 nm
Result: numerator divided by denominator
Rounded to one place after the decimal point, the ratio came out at 1.2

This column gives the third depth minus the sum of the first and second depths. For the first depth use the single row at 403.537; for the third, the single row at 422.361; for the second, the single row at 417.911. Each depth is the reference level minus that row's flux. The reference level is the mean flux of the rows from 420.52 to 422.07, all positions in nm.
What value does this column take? 7.8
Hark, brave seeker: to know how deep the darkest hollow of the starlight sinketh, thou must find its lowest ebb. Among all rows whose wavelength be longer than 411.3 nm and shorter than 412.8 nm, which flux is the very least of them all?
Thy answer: 70.19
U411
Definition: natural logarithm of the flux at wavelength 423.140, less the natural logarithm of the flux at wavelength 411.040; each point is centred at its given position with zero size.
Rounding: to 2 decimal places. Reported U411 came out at -0.15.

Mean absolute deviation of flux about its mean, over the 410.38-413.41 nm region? 8.5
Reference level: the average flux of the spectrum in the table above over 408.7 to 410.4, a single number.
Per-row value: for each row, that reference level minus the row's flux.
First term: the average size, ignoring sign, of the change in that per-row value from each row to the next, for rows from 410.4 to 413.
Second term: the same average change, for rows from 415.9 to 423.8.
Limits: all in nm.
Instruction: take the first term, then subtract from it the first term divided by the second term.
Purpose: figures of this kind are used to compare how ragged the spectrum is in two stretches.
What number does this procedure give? 4.1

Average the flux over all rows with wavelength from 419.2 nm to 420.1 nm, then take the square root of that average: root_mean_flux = 8.51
